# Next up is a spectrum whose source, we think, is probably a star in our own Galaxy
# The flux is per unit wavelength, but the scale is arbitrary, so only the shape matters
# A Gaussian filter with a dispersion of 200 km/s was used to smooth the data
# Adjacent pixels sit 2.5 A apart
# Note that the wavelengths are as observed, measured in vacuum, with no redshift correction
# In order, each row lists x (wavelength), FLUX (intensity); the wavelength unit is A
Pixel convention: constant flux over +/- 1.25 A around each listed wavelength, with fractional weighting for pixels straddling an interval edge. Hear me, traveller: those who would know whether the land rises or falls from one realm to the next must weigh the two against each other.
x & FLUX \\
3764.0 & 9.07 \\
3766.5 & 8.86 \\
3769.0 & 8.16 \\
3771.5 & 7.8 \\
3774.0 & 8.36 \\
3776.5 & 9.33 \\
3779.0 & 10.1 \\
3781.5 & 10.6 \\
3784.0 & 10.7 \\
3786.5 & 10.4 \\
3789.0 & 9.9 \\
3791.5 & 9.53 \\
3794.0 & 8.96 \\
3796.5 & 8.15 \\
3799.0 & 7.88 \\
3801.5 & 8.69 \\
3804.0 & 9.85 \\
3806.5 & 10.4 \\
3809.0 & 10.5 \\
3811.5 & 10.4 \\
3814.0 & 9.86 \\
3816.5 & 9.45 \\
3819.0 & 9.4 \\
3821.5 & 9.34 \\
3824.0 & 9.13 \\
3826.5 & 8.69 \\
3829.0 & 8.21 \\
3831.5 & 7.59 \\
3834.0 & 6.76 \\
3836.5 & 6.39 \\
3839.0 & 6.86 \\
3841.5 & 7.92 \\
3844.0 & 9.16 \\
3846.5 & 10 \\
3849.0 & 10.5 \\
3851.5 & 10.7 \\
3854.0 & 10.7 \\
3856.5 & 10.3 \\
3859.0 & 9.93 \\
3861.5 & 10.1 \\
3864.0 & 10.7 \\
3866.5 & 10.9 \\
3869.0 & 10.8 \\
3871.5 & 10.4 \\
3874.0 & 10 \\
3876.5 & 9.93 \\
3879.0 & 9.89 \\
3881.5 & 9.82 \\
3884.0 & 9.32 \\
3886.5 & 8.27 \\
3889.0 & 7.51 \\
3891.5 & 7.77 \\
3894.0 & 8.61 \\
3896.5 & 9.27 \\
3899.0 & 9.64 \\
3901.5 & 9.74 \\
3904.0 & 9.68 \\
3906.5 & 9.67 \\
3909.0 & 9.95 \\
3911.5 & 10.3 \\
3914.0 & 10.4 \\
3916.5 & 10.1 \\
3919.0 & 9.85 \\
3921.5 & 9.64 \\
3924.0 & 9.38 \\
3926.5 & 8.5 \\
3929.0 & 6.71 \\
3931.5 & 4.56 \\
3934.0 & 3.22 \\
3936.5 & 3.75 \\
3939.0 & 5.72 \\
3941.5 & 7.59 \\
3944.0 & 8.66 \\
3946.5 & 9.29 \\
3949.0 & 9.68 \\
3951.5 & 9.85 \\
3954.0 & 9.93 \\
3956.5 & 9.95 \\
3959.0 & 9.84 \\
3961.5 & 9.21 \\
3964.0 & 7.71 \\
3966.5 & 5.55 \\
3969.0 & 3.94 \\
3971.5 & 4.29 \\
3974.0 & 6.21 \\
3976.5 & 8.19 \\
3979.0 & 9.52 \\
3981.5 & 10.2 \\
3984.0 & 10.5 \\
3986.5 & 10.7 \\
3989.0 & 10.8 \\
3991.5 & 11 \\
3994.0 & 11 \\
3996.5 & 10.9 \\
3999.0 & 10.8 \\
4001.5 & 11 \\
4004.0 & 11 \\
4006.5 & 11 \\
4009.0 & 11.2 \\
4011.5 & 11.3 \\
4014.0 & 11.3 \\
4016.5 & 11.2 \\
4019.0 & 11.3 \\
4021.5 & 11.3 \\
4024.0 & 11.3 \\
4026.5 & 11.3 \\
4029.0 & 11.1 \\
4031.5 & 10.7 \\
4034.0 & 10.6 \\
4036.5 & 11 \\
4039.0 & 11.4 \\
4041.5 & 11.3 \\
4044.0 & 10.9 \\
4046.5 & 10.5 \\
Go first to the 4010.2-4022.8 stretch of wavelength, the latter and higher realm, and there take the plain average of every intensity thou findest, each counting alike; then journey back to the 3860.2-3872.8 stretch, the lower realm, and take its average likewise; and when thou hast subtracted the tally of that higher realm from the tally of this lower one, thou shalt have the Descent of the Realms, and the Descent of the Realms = -0.7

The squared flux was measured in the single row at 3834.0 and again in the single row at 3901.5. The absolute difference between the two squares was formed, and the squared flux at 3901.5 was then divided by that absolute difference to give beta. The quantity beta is 2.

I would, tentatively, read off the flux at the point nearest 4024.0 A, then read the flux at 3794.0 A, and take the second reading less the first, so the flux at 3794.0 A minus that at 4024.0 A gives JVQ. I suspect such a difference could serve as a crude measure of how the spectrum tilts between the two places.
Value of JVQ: -2.3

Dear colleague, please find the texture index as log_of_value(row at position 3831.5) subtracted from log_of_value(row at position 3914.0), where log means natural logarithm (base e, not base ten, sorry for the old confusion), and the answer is 0.31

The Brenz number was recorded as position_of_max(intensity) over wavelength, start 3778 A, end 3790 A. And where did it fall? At 3784.0 A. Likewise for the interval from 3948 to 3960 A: 3956.5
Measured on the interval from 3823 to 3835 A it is 3824.0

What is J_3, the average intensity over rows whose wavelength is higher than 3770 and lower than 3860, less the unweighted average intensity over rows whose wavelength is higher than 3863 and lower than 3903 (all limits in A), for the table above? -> -0.3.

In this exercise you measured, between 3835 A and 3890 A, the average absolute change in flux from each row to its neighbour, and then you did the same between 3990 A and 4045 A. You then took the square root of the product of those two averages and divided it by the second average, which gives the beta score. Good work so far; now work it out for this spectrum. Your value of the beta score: 1.8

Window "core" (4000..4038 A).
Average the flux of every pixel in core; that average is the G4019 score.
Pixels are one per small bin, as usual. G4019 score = 11.1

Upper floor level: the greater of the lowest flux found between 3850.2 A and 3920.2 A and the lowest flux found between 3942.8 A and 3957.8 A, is 8.7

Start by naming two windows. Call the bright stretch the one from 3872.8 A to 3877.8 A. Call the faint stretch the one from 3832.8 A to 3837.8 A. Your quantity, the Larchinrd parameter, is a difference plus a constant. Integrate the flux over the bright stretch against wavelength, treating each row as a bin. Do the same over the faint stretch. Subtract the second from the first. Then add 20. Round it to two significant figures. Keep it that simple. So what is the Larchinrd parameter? 37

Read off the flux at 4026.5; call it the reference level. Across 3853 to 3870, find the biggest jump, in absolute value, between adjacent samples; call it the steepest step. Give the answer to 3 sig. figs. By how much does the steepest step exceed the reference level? -10.7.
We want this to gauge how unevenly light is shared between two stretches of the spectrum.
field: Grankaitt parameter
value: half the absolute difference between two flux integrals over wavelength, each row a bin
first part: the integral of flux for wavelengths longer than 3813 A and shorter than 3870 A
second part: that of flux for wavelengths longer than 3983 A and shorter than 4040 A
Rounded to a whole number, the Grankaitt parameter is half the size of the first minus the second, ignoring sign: 50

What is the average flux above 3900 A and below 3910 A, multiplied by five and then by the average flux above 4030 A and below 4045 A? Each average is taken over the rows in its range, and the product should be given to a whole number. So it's 536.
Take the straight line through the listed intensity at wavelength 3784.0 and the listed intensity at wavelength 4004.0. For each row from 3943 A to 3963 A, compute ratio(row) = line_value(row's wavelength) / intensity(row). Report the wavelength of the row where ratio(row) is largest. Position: 3944.0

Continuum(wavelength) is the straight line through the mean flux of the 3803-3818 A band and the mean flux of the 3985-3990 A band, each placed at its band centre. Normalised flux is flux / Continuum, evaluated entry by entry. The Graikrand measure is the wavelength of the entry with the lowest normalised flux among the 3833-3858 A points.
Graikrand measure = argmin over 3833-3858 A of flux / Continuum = 3836.5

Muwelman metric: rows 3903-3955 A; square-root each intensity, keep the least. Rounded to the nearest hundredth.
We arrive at 1.79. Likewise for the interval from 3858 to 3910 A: 2.74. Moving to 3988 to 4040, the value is 3.26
